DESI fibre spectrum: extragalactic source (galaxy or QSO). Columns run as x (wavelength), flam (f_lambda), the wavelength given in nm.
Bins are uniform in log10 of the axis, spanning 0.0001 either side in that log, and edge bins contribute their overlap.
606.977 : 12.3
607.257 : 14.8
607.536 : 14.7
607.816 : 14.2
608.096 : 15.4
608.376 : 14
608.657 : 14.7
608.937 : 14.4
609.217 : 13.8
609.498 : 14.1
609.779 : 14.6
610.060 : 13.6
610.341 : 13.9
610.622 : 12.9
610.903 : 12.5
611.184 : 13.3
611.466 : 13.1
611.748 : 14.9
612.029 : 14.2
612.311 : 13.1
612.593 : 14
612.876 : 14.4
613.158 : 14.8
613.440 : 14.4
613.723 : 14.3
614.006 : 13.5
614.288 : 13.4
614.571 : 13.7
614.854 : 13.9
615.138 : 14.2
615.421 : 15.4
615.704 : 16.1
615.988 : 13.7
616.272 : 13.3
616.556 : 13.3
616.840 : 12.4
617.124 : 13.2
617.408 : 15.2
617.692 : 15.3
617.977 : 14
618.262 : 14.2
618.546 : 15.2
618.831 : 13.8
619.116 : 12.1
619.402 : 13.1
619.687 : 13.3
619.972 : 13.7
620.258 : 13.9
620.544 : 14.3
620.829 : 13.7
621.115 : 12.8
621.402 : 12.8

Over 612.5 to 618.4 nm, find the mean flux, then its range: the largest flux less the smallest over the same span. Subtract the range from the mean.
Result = 10.4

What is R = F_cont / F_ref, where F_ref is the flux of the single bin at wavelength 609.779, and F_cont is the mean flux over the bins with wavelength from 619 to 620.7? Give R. 0.92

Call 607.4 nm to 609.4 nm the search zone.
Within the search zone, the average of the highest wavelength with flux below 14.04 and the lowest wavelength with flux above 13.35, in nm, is 608.38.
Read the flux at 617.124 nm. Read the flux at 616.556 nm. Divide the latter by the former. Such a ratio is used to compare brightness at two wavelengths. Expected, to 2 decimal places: 1.01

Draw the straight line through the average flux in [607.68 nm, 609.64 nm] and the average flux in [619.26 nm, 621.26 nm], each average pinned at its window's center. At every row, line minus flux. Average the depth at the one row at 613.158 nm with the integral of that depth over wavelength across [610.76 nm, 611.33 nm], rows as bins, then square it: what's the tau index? 0.00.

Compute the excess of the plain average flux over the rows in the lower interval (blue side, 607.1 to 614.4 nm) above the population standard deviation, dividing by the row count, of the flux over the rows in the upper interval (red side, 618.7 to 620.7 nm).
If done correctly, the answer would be 13.4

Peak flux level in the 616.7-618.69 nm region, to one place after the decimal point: 15.3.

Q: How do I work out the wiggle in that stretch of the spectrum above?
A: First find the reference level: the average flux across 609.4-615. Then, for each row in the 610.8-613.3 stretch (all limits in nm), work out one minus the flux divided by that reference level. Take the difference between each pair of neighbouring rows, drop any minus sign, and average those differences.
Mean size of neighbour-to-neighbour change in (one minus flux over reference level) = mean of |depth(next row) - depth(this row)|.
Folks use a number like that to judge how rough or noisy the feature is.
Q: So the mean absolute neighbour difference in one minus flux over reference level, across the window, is 0.057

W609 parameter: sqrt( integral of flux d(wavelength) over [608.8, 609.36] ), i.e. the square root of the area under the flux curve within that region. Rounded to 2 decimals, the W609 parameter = 2.81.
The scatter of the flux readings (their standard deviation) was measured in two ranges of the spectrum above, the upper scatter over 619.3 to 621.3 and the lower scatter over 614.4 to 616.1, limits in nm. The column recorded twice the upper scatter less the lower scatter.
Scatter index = 0.0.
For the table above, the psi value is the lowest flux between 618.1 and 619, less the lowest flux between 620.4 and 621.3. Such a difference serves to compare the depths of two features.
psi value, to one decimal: 1.0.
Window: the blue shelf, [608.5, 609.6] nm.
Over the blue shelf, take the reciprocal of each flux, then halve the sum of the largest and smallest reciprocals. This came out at 0.0702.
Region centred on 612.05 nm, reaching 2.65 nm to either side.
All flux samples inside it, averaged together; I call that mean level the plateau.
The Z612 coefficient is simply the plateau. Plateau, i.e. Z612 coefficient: 13.8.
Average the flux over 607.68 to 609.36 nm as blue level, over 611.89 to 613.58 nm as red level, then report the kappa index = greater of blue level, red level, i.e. 14.4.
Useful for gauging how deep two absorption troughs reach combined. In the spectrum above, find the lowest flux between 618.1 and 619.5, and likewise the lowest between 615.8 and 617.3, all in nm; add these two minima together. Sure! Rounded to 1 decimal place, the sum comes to 24.5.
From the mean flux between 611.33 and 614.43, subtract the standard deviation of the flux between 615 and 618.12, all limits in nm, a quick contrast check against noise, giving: 12.9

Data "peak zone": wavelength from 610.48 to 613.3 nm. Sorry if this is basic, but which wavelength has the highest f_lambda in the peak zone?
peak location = 611.748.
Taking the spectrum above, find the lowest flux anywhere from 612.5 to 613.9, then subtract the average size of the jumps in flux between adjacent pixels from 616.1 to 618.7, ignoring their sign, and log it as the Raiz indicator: 13.2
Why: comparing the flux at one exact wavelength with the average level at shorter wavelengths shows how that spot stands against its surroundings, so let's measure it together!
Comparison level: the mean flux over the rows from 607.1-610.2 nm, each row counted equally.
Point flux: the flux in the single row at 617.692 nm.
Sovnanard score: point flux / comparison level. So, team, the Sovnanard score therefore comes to 1.06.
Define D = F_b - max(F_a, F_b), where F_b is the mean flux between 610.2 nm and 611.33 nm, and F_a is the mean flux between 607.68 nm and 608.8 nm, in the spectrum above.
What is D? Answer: -1.4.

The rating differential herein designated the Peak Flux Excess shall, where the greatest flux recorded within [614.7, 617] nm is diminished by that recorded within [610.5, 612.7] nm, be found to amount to 1.2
